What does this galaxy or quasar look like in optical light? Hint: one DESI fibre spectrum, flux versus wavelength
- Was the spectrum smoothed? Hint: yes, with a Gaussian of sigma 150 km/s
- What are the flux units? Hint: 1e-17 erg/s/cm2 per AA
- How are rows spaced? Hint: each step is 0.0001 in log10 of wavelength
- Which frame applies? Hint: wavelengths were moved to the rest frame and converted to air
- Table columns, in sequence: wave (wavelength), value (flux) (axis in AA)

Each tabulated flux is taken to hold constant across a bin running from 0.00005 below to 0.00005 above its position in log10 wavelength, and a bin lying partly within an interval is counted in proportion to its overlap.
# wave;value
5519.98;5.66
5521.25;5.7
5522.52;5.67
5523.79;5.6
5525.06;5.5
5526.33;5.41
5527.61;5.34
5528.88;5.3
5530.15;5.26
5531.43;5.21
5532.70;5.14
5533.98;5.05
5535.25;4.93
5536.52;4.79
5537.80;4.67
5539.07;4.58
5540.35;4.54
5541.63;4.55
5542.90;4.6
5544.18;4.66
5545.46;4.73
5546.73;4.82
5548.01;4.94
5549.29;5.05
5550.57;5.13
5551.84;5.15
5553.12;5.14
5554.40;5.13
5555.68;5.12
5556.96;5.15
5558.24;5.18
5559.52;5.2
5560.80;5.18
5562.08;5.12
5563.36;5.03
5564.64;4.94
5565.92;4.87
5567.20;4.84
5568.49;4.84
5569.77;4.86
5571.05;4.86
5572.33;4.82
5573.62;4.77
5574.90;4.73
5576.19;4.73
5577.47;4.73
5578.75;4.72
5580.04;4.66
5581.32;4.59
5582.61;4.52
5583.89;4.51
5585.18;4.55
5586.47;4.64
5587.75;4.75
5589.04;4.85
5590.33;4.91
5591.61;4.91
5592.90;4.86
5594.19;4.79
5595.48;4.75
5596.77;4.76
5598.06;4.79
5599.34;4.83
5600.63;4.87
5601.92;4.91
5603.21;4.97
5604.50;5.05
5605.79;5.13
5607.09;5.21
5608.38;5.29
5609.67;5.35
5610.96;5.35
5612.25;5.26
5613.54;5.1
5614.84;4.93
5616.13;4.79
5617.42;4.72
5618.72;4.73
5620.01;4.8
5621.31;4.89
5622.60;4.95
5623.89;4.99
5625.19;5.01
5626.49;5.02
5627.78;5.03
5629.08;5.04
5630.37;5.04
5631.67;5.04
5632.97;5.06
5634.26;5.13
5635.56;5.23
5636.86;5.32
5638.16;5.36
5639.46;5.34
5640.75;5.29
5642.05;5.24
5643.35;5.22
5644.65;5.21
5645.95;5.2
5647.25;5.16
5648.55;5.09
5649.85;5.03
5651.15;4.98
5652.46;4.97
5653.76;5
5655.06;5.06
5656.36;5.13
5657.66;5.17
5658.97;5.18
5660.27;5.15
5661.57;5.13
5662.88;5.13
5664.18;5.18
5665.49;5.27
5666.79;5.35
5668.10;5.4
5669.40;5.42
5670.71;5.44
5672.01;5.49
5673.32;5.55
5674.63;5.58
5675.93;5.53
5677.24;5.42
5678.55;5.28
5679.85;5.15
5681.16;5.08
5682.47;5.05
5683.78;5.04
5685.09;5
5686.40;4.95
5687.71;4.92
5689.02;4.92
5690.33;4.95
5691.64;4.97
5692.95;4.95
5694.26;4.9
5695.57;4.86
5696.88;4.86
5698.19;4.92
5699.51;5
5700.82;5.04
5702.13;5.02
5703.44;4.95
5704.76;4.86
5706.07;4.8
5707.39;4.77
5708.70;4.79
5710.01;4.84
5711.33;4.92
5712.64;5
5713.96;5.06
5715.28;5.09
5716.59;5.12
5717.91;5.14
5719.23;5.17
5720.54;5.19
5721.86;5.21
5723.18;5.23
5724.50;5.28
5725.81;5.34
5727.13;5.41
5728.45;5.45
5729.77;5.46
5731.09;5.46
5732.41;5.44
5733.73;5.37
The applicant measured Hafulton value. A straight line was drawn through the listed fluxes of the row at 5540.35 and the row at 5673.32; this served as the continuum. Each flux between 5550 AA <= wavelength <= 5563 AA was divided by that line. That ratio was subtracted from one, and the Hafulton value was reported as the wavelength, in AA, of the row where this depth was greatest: 5562.08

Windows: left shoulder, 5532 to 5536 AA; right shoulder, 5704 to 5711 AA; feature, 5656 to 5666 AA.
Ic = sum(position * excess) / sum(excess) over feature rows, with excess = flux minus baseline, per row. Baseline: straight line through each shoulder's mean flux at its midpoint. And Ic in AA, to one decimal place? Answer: 5661.2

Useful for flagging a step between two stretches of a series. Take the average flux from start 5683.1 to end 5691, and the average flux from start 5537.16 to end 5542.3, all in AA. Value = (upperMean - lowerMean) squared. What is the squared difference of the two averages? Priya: 0.14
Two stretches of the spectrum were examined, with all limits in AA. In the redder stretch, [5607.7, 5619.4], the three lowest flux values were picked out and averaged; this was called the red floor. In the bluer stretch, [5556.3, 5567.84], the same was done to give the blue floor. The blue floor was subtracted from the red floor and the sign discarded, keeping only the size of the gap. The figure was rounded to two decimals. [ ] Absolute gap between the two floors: 0.14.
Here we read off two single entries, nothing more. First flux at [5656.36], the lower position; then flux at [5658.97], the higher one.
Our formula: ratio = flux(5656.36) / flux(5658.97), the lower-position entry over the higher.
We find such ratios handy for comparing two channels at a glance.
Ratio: 0.99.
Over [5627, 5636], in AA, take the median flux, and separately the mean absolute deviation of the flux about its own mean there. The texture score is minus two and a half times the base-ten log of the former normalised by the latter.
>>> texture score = -4.9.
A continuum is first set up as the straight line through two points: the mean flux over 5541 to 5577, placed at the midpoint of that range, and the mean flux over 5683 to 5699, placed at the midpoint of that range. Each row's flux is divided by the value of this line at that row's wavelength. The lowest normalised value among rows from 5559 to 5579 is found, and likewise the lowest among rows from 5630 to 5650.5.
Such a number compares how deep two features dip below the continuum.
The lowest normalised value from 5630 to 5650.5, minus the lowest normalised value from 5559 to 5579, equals 0.06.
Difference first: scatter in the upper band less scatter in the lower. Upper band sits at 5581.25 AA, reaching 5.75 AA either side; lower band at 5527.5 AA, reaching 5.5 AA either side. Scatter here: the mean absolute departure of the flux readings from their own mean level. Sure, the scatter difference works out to -0.07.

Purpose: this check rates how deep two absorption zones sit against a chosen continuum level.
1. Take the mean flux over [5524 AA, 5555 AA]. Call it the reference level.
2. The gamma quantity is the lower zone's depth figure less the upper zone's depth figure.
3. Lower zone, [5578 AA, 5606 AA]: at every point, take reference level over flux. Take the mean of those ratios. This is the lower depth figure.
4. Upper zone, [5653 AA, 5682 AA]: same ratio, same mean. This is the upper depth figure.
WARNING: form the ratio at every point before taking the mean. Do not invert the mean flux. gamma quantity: 0.10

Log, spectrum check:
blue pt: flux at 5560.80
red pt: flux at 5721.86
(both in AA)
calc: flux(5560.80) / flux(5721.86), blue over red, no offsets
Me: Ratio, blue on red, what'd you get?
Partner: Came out 0.99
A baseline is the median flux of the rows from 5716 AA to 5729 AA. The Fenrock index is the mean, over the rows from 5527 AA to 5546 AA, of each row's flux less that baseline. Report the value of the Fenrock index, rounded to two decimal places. -0.33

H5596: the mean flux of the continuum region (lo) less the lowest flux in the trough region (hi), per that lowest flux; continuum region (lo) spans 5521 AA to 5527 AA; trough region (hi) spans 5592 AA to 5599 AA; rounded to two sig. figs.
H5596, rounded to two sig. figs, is 0.17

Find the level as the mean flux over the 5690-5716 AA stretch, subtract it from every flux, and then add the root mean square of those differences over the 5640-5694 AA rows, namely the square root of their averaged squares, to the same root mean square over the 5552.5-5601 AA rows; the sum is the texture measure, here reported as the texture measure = 0.51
